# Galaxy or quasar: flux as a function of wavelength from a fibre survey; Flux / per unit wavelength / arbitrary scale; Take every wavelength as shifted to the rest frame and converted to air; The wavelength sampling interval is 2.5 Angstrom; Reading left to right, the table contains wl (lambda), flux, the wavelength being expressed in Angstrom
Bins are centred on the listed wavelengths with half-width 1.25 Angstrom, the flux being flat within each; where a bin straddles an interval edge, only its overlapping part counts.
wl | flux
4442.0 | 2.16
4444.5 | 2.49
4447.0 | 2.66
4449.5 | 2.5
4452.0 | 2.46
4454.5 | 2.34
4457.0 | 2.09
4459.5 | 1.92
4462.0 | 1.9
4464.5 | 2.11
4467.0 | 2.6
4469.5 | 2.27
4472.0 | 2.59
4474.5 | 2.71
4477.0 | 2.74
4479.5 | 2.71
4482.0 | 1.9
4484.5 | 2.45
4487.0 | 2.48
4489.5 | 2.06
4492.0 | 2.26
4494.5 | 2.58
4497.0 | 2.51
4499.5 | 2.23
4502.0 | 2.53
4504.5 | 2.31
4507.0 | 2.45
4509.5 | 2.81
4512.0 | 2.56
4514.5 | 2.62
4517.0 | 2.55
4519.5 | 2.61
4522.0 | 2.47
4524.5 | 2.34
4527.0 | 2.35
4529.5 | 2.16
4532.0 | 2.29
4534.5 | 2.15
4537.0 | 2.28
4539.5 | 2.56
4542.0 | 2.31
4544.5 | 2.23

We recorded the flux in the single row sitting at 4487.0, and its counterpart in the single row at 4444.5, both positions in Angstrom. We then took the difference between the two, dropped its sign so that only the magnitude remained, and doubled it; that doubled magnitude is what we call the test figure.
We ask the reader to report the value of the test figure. 0.0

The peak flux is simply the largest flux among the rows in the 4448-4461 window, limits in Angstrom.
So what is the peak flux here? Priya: 2.5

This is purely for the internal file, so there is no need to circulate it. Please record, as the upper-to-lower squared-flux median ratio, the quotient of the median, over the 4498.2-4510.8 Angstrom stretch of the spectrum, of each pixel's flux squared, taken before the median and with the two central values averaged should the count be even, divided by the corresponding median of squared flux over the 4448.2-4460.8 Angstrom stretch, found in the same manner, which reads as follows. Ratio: 1.10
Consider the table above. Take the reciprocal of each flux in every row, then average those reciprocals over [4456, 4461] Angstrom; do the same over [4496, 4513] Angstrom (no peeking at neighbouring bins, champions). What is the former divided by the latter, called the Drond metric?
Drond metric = 1.24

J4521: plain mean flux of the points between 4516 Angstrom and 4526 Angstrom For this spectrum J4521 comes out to 2.49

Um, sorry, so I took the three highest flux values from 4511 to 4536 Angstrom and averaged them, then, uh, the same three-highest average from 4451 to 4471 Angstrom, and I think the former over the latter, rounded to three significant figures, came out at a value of 1.05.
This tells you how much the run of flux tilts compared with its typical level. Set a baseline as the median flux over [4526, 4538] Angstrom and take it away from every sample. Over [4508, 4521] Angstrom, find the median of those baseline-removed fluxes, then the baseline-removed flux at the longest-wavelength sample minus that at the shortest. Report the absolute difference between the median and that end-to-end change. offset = 0.53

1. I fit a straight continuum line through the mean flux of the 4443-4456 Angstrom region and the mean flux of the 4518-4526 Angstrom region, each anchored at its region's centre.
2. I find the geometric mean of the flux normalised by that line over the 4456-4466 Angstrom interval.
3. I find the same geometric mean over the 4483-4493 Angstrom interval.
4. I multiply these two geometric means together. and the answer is 0.75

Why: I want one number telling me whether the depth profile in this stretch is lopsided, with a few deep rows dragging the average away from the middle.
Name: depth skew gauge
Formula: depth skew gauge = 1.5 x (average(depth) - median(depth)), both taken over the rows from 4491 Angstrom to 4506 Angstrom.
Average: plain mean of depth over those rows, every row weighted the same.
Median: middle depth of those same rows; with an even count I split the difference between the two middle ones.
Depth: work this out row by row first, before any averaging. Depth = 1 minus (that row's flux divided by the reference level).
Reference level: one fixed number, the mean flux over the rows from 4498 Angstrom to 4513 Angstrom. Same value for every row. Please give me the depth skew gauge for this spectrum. 0.00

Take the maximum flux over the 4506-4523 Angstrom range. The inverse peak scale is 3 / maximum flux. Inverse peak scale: 1.07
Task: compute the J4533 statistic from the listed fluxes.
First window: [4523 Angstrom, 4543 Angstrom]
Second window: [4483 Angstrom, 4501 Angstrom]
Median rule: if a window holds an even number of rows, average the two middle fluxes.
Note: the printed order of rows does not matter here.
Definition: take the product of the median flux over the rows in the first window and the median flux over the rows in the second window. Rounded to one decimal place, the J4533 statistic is 5.6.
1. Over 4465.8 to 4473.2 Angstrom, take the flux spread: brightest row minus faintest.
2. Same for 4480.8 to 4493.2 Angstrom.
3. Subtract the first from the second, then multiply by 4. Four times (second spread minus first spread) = 1.0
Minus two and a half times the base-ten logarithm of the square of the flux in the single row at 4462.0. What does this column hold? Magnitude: -1.39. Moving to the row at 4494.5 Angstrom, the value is -2.06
